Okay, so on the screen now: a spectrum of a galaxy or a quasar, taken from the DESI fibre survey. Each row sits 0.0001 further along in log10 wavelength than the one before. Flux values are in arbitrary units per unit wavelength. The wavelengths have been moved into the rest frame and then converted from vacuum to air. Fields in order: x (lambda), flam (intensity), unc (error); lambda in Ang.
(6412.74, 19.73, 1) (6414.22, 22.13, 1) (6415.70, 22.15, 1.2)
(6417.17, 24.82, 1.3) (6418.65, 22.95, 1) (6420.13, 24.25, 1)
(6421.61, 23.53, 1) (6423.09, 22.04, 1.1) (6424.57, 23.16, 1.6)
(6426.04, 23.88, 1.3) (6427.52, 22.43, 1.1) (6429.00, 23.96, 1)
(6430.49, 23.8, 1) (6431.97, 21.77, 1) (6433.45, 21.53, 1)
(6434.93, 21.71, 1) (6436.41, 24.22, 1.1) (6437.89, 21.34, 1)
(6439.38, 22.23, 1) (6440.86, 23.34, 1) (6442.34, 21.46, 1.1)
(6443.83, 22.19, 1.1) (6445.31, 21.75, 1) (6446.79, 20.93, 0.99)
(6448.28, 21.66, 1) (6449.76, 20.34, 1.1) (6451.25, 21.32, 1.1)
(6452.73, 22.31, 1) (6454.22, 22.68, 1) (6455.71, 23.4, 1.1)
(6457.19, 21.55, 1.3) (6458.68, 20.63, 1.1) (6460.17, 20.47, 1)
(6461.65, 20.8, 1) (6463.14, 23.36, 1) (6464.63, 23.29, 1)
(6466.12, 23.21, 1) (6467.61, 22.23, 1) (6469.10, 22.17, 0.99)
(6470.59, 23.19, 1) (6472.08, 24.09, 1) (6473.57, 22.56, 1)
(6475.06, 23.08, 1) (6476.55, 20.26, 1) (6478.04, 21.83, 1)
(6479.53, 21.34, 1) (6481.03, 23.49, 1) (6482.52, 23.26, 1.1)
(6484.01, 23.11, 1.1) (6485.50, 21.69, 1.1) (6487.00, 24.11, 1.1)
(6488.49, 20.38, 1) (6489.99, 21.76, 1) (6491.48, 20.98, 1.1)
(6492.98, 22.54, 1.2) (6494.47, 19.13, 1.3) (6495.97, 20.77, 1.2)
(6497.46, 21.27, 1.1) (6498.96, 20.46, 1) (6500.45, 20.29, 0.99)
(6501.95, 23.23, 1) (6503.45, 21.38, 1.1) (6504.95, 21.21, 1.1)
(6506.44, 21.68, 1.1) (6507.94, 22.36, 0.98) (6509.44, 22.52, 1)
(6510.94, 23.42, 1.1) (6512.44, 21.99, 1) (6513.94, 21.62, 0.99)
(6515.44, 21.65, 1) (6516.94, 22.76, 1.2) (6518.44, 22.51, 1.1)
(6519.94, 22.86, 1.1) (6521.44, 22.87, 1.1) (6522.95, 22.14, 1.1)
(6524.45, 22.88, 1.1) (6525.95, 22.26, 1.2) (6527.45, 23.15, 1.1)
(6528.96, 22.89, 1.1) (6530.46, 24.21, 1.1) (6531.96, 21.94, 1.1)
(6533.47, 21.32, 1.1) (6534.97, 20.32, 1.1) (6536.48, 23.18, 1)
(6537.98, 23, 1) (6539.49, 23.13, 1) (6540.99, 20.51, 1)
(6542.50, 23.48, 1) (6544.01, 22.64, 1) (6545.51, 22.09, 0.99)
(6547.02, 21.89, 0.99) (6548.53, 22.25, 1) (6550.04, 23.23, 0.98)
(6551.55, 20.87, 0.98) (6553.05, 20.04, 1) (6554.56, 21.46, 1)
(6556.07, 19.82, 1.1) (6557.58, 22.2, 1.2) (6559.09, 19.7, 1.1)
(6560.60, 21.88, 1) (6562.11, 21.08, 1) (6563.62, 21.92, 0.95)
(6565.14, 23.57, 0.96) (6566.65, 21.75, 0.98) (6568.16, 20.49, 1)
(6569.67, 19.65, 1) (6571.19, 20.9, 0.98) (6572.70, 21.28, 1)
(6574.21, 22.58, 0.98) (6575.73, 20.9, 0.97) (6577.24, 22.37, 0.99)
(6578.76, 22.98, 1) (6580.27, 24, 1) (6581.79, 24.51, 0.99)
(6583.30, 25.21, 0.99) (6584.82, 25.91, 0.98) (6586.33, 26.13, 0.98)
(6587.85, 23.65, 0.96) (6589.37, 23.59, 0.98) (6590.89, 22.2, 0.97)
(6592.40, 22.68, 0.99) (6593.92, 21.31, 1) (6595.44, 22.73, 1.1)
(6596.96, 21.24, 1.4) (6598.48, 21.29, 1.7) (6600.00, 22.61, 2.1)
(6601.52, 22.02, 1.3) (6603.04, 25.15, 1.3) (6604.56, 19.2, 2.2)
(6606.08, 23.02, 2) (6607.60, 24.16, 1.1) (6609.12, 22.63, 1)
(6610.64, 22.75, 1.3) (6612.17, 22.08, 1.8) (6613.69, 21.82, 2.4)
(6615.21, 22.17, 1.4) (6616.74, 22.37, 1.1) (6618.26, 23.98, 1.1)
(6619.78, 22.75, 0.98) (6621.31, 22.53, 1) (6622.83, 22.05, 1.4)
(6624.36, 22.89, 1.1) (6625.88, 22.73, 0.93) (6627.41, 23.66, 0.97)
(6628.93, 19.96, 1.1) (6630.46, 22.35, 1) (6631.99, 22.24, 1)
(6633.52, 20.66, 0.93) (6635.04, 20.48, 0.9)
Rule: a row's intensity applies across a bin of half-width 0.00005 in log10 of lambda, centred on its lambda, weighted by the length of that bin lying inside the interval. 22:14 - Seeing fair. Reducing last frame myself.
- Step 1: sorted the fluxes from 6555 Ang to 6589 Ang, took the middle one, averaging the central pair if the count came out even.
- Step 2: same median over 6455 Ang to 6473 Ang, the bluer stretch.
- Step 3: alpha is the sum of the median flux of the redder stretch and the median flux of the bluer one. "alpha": 44.8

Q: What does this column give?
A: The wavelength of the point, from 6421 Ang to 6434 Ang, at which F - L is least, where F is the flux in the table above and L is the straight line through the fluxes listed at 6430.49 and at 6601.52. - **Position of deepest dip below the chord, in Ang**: 6433.45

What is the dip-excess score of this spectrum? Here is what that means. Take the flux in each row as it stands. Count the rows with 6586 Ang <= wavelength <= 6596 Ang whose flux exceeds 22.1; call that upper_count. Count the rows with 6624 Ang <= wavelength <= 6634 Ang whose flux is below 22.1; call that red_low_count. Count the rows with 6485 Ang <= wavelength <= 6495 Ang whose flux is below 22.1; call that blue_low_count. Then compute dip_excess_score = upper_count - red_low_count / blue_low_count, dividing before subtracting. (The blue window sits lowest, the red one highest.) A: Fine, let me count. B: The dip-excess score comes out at 5.6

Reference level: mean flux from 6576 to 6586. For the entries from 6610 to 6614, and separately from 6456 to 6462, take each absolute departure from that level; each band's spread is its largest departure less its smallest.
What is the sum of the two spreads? 2.0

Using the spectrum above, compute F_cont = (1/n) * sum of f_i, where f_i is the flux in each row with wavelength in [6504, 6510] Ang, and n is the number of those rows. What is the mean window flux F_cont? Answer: 21.9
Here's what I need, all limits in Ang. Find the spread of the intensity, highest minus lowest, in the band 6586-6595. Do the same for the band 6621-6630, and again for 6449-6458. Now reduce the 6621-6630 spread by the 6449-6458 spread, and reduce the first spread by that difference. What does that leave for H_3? 4.2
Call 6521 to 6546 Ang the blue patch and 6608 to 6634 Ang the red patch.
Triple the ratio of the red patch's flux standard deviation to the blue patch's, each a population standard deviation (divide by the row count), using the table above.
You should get 2.8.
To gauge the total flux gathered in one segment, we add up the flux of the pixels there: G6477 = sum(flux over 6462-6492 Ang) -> 449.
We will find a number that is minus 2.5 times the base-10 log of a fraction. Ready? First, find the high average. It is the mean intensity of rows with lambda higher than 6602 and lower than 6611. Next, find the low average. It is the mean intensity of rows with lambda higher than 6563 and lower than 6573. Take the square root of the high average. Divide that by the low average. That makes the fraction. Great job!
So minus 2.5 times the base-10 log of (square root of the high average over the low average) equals 1.626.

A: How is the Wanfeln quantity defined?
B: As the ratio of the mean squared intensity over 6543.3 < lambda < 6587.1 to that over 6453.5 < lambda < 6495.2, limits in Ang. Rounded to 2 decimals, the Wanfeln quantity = 1.00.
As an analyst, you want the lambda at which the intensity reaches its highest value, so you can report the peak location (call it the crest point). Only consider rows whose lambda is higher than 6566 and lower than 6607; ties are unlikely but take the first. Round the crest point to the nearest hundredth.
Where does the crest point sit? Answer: 6586.33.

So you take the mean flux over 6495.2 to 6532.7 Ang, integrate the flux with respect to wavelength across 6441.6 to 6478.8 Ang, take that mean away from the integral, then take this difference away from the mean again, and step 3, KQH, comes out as -775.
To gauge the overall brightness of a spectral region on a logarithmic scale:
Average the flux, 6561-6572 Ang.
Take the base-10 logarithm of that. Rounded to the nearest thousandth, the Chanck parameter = 1.329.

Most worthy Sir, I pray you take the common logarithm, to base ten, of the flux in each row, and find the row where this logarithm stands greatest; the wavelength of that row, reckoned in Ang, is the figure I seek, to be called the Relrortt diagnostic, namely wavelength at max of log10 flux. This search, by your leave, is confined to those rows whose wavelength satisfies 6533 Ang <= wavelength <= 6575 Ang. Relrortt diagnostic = 6565.14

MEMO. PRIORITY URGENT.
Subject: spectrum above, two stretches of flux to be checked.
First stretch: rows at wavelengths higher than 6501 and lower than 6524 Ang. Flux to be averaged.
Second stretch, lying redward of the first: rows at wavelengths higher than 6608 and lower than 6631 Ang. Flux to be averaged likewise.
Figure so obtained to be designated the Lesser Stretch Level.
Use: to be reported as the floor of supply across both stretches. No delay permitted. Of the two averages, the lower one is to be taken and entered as 22.3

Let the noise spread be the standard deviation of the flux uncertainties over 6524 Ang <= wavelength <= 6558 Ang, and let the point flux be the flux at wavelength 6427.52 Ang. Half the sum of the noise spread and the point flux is 11.2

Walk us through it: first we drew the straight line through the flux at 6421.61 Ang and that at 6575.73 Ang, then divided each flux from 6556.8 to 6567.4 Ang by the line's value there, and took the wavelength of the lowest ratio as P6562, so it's 6559.09 Ang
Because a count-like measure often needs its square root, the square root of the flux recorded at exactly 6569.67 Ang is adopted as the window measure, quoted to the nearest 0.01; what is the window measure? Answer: 4.43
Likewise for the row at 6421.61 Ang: 4.85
